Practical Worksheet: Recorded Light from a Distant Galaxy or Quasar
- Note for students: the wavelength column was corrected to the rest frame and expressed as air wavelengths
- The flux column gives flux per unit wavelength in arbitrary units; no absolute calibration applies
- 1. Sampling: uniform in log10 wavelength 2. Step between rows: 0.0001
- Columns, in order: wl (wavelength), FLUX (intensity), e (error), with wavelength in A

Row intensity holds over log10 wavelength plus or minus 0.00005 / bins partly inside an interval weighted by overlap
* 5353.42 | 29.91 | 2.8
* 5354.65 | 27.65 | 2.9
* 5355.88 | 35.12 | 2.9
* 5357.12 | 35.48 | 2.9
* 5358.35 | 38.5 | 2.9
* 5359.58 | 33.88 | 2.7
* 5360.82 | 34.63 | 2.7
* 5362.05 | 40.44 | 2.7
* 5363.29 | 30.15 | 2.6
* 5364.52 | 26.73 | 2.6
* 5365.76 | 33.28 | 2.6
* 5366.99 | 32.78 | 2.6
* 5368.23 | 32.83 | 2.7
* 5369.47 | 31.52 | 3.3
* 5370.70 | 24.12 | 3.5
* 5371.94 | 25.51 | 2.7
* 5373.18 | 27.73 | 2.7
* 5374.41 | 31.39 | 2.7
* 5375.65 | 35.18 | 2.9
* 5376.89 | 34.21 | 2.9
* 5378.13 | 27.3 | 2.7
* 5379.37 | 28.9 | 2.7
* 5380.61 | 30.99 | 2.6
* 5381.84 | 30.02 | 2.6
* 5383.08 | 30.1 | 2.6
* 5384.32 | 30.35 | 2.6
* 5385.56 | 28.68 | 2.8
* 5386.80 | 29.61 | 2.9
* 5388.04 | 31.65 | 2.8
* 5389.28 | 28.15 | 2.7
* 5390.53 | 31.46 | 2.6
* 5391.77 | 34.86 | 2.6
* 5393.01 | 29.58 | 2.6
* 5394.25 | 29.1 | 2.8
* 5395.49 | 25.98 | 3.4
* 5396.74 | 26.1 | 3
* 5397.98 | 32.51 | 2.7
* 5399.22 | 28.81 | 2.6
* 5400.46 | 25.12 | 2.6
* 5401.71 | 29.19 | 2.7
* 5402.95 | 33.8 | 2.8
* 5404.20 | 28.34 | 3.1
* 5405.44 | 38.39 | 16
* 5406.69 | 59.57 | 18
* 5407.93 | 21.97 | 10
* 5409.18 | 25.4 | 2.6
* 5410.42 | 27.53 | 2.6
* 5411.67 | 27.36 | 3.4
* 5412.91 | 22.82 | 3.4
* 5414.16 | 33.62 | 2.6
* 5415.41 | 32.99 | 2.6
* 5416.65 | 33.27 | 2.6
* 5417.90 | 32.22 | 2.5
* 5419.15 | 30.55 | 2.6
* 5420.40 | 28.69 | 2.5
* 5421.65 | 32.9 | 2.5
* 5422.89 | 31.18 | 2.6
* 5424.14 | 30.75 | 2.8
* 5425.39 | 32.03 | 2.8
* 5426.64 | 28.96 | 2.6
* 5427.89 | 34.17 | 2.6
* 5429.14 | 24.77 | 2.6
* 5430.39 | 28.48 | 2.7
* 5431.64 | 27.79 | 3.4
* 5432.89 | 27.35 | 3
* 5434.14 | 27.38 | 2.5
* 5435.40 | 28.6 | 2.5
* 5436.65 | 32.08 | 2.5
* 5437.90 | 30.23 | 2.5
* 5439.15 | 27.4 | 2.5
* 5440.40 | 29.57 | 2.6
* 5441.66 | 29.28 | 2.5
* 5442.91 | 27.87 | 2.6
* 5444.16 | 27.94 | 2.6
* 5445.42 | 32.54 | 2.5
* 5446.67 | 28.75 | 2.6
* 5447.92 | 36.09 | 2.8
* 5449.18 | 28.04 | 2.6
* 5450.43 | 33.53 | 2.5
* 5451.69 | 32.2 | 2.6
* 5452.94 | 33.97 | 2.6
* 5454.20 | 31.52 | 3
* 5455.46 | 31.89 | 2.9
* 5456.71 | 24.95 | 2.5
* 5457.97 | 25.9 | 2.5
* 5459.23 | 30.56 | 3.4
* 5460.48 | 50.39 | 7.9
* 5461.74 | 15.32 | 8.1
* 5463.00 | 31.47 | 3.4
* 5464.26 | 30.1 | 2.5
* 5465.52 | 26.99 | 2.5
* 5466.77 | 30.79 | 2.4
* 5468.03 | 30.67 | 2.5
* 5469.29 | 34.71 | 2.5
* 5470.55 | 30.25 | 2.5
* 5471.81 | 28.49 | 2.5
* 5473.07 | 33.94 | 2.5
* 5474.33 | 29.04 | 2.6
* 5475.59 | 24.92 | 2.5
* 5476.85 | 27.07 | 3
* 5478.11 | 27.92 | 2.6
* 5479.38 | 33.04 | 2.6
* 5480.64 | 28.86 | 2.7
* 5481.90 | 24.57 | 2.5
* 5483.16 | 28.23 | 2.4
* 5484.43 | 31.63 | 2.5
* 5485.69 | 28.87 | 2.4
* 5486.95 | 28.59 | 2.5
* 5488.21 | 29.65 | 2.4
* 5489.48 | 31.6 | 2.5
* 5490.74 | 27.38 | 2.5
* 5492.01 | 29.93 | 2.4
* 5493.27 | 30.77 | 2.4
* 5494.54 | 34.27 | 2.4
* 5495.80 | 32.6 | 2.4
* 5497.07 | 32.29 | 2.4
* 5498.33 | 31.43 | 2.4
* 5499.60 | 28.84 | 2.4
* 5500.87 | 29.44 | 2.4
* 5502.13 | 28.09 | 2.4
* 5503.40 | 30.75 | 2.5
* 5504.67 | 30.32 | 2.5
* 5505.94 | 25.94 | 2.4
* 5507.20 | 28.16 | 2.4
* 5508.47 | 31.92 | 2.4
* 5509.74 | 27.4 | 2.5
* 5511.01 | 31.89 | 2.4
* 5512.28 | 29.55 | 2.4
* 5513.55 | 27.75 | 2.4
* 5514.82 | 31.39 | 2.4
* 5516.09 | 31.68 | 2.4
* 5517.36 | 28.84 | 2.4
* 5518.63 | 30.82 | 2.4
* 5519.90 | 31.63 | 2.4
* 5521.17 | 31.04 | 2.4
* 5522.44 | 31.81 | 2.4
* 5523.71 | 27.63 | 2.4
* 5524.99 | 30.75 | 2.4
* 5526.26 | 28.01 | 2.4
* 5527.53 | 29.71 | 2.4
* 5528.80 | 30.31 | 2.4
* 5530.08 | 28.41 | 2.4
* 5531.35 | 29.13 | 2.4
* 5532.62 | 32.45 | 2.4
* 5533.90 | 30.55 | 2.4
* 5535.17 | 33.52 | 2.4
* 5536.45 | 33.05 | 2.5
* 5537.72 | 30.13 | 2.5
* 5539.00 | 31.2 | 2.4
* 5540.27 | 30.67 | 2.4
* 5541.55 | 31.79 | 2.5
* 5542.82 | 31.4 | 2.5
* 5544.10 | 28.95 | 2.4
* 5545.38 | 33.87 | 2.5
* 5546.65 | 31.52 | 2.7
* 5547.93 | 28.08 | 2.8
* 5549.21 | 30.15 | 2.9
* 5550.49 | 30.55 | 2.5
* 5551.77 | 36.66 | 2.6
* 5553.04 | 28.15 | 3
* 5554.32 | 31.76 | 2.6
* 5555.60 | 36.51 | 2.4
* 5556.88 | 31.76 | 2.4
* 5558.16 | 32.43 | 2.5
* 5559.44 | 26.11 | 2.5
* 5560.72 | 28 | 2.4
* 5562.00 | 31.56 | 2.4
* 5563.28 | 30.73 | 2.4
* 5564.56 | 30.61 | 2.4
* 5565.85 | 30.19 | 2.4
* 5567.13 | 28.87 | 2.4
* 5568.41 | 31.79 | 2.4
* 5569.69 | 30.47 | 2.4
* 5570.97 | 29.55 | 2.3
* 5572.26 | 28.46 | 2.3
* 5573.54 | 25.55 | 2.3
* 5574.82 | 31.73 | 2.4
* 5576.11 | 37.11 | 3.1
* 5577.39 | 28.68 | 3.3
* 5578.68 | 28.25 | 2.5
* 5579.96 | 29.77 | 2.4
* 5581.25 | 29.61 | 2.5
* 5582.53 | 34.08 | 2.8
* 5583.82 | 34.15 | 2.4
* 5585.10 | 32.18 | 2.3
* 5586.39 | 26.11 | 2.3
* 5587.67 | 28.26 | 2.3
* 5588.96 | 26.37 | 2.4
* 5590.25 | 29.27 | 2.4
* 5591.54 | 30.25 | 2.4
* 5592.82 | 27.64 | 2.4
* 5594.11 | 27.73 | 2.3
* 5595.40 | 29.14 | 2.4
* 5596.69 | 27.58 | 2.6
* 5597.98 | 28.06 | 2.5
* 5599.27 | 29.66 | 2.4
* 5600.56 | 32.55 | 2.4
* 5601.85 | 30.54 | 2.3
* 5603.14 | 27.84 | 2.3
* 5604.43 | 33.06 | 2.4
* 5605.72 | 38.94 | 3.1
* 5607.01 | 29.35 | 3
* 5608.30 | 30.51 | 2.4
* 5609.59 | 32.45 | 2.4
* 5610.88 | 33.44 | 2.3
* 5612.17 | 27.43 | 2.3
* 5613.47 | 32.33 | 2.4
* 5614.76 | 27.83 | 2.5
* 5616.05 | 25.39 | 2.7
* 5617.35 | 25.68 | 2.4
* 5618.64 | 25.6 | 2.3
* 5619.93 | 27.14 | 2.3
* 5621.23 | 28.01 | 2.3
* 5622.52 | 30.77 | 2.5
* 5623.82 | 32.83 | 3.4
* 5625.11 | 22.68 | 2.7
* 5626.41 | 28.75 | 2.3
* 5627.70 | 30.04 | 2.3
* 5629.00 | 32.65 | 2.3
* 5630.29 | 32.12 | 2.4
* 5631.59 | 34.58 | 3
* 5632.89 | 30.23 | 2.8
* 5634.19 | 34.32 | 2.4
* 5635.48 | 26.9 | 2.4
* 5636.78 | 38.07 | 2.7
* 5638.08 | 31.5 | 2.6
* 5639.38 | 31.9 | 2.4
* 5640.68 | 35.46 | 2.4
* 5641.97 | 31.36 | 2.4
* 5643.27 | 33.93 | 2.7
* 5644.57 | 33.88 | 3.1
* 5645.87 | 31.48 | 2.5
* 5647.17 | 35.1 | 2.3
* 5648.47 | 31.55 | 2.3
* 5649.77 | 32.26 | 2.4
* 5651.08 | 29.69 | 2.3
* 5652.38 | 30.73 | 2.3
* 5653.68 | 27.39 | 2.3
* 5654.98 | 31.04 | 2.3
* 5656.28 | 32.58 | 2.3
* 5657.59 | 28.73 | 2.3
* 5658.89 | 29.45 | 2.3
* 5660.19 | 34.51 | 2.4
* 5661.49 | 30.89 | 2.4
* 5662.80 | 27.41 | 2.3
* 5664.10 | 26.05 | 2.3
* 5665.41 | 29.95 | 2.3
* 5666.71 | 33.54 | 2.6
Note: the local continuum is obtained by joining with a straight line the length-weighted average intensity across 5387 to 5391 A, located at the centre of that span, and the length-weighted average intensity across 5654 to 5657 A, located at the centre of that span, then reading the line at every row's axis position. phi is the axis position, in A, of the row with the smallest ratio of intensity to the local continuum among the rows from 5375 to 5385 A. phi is 5378.13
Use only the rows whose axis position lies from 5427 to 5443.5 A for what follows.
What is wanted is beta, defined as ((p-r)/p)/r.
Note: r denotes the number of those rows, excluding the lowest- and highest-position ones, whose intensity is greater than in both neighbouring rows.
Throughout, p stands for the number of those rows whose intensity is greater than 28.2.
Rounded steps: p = 7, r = 3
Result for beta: 0.19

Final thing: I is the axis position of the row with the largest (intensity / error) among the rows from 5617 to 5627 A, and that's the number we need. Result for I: 5626.41 A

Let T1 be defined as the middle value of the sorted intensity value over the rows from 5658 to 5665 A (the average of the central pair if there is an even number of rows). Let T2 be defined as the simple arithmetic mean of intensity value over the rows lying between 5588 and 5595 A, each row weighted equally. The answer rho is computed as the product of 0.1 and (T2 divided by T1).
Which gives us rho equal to 0.096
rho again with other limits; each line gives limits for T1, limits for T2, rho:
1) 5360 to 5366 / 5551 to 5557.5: 0.099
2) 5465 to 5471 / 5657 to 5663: 0.098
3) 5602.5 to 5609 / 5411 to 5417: 0.098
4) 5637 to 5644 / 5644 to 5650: 0.103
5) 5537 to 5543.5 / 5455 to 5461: 0.105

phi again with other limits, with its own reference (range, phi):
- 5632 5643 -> 5635.48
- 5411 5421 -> 5412.91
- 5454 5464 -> 5461.74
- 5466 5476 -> 5475.59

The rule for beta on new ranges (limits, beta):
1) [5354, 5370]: 0.16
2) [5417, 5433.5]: 0.15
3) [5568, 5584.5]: 0.42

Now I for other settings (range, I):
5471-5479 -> 5473.07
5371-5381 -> 5375.65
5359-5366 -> 5362.05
